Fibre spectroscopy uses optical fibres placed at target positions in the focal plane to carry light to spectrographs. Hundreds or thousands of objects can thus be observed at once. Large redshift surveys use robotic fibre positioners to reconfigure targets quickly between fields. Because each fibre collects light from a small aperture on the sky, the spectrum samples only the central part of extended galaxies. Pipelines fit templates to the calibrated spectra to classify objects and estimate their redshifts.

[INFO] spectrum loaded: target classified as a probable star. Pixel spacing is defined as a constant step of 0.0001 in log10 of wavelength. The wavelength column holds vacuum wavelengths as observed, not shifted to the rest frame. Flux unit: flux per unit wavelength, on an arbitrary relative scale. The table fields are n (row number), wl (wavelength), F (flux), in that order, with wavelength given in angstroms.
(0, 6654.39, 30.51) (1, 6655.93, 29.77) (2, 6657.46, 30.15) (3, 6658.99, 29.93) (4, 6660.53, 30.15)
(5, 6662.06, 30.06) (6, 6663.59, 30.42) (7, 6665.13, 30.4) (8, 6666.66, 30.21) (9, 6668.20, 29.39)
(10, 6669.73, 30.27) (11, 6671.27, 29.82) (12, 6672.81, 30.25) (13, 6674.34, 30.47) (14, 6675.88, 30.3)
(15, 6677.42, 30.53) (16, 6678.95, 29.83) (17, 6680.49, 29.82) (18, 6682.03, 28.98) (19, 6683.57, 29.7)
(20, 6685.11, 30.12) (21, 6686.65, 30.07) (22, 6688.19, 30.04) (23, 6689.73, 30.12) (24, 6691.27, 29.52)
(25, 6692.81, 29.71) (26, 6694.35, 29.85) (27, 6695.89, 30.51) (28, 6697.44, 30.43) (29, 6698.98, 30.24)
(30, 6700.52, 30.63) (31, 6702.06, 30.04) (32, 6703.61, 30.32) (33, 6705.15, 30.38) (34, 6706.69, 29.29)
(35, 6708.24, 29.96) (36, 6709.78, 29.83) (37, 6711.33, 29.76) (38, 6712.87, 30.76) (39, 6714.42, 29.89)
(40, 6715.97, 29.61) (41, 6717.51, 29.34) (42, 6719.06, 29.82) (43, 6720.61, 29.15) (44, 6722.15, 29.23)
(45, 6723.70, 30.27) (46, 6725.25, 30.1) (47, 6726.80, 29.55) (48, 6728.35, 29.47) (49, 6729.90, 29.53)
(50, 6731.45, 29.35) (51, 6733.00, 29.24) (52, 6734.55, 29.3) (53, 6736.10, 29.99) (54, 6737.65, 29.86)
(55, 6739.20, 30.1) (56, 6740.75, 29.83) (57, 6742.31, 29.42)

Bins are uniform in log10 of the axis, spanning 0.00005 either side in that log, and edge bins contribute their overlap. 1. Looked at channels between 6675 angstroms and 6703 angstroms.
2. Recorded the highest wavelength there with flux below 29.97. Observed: 6694.35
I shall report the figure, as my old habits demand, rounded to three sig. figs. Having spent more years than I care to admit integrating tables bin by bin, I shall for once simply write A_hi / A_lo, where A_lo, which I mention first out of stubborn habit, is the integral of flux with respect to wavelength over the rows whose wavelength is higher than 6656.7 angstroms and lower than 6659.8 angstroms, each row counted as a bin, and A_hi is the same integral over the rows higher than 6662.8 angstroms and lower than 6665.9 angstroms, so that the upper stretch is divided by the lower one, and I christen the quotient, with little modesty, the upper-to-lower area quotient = 1.01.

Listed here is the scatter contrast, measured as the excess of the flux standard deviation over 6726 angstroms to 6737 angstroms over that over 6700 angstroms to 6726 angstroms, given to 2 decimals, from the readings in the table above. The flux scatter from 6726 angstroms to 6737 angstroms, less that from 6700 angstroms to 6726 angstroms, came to -0.23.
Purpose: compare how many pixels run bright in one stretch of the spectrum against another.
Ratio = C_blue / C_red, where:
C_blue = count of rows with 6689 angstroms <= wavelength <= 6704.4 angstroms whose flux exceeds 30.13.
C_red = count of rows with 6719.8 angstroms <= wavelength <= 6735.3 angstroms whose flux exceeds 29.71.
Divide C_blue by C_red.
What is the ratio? 2.5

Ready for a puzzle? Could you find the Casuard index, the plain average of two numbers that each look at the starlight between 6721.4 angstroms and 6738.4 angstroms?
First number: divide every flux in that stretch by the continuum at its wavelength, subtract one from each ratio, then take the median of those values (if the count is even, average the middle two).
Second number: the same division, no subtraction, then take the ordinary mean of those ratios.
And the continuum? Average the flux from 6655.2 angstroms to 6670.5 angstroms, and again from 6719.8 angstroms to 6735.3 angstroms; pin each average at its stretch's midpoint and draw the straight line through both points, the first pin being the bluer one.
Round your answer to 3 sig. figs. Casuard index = 0.503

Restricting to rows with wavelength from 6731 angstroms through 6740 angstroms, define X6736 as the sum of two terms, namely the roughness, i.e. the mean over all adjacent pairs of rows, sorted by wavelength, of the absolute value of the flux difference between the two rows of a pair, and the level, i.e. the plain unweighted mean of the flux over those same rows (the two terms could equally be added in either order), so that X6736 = 29.9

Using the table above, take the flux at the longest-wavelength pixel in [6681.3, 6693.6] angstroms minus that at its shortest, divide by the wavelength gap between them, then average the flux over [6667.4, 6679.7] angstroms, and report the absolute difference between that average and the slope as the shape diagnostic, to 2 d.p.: 30.04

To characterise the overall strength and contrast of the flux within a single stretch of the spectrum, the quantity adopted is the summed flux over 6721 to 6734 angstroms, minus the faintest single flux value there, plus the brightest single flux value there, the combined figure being 238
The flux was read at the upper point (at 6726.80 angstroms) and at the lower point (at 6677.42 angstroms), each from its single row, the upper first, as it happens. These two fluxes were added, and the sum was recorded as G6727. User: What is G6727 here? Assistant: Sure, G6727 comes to 60.1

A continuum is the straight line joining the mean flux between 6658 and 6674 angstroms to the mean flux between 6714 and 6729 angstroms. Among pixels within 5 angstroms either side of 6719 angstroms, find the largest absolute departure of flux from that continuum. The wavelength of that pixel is 6723.70 angstroms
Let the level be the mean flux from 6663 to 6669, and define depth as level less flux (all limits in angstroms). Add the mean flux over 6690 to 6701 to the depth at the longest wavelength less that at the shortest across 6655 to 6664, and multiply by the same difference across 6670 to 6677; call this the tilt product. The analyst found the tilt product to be -14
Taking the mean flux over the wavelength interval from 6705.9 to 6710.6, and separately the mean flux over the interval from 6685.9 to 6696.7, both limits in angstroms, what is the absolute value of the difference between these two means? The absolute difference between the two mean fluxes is 0.3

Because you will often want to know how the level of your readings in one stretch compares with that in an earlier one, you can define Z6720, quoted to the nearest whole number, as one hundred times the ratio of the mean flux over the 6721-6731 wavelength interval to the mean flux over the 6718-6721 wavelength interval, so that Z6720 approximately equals 101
